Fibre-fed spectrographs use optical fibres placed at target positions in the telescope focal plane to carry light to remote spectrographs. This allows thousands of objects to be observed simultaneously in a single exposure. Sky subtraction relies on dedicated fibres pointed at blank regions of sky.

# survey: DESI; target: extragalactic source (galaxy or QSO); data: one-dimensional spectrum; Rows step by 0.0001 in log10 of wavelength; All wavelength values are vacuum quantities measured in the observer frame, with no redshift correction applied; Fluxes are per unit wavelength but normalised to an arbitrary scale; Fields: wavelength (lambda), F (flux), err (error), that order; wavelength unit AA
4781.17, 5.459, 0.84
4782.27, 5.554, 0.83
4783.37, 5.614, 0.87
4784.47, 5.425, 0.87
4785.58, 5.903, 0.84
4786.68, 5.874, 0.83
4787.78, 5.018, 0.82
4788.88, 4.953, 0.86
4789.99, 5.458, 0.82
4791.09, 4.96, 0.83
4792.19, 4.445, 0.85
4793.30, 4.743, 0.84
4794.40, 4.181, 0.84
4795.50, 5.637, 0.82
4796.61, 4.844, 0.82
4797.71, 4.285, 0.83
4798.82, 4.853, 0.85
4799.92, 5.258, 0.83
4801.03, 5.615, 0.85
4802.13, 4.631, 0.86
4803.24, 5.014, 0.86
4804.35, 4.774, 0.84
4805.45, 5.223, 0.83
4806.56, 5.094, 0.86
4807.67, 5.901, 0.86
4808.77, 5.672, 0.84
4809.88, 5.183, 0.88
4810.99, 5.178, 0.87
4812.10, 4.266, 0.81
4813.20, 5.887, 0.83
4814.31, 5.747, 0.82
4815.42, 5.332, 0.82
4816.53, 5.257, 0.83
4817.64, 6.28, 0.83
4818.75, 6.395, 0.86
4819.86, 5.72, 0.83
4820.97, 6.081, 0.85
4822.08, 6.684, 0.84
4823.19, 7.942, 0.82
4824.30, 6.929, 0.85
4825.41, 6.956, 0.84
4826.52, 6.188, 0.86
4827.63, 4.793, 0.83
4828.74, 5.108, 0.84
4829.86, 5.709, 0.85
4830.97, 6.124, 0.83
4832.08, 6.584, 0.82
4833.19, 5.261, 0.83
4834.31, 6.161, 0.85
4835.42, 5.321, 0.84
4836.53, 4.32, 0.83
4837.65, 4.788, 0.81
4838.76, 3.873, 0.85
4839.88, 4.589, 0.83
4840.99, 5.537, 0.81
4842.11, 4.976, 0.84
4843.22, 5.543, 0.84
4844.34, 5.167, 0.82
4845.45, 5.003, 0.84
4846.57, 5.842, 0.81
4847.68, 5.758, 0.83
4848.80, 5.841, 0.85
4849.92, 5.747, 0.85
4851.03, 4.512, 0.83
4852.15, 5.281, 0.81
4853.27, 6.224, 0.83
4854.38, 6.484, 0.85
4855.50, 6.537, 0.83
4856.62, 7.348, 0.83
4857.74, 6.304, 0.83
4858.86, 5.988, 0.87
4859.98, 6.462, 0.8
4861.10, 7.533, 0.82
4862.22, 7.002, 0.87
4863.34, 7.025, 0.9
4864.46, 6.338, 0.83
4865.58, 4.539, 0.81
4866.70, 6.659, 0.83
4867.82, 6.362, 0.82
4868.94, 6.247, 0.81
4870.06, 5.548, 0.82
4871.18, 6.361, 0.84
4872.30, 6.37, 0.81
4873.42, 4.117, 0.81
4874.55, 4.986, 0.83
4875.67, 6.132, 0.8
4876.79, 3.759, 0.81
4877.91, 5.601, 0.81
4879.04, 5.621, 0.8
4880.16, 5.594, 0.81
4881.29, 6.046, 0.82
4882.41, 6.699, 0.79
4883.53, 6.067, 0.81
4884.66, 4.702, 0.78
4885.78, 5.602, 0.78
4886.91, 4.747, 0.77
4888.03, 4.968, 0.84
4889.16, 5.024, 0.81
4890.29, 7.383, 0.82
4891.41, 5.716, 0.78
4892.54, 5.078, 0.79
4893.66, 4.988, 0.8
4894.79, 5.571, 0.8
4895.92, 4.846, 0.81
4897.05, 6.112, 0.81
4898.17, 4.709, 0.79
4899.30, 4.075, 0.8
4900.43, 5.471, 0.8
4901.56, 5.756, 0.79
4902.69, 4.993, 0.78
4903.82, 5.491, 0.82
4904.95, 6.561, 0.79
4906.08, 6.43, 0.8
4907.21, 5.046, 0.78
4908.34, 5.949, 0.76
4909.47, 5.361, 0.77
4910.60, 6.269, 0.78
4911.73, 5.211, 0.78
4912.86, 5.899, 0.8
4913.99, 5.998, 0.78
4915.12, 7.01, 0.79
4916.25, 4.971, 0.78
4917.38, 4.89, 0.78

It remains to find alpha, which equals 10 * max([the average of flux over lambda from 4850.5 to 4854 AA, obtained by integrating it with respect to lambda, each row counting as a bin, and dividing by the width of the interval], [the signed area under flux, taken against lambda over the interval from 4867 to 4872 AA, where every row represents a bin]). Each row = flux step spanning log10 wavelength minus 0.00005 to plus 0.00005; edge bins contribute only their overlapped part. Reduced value 309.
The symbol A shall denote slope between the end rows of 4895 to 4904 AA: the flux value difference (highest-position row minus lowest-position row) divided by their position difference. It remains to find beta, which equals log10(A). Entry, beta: -1.09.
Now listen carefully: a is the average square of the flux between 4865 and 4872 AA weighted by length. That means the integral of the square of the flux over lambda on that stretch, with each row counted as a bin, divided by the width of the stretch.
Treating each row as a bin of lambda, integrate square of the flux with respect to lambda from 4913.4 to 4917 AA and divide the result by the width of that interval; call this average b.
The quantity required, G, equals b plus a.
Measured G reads 72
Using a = 36.2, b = 36.0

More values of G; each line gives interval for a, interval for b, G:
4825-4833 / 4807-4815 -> 64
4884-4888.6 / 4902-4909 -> 59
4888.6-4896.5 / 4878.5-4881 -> 63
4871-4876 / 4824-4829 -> 68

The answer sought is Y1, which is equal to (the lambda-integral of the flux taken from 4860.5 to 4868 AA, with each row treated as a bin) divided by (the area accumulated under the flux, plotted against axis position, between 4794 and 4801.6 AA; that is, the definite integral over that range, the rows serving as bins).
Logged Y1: 1.29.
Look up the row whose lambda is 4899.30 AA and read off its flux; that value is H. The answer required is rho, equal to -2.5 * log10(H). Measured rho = -1.53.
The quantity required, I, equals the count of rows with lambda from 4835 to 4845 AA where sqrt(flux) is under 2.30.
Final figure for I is 6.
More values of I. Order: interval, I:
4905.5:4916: 2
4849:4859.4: 2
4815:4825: 1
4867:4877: 3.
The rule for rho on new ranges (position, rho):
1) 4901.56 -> -1.90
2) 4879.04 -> -1.87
